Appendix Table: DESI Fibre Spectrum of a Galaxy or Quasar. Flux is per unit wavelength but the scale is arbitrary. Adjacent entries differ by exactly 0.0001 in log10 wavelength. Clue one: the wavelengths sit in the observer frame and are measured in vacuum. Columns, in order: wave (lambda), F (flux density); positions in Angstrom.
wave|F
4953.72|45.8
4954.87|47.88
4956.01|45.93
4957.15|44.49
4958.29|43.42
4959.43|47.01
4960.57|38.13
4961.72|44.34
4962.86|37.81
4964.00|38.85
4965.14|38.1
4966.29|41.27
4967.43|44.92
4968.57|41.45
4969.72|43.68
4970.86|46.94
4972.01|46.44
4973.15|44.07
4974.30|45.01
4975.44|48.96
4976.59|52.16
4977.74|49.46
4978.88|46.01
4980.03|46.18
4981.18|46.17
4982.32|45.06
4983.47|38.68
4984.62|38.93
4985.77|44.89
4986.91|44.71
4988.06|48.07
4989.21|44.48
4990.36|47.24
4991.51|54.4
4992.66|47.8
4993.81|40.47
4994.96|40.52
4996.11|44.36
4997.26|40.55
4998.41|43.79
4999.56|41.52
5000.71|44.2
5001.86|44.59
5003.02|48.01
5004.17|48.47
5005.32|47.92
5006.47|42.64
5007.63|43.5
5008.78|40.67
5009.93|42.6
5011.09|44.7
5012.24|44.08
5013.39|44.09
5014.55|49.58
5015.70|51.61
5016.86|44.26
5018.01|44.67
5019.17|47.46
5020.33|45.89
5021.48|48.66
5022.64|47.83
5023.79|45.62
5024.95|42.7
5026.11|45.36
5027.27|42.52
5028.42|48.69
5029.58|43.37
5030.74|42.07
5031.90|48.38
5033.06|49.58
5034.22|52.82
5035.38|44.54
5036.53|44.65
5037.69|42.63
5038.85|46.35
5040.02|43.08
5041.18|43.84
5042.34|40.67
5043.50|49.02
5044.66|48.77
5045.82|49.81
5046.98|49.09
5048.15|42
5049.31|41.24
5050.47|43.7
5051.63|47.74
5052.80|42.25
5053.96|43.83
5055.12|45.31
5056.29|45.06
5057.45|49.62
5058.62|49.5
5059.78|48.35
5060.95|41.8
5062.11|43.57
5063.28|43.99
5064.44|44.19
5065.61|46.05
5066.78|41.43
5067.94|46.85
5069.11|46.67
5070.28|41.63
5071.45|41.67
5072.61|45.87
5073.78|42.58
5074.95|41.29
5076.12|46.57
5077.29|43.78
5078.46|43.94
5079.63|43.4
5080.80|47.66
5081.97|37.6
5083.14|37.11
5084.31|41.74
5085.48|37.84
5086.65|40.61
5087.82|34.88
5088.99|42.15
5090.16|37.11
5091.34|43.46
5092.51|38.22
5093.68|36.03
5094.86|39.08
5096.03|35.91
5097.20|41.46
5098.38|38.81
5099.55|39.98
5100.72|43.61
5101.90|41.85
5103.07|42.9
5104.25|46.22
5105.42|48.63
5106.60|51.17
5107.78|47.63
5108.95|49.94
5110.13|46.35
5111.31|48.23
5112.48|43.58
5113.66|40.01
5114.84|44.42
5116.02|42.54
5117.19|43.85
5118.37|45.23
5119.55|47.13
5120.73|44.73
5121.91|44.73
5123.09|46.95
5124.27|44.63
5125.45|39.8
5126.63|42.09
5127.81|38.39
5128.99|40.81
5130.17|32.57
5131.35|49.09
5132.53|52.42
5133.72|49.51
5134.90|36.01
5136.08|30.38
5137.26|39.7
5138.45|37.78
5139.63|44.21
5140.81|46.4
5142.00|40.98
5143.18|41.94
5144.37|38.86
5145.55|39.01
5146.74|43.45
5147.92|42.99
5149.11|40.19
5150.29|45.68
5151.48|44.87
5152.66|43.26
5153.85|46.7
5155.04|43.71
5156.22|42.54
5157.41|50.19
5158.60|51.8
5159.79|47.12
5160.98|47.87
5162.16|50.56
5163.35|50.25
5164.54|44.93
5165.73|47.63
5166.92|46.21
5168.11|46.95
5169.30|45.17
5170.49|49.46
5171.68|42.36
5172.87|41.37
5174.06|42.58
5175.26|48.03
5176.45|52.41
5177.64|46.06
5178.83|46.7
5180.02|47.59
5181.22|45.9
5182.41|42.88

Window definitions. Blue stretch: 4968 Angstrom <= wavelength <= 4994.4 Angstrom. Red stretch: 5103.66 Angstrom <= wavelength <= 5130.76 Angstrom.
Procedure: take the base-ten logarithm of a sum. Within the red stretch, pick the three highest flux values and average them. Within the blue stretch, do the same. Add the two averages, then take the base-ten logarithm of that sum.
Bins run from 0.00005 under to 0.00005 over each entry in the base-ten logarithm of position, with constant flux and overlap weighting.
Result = 2.01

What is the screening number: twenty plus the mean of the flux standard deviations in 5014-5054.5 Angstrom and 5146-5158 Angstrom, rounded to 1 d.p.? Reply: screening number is 22.9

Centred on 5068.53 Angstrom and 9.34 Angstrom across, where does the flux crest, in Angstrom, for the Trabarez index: 5067.94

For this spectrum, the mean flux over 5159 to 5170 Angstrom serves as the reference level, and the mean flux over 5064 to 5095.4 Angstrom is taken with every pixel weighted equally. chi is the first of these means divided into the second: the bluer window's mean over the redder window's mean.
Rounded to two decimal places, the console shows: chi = 0.88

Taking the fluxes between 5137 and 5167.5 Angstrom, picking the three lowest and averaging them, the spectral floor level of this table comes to 39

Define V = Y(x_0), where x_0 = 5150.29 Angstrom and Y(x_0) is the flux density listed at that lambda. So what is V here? 45.68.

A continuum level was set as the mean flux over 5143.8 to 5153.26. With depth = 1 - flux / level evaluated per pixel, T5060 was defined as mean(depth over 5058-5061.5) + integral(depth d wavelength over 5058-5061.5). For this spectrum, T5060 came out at -0.5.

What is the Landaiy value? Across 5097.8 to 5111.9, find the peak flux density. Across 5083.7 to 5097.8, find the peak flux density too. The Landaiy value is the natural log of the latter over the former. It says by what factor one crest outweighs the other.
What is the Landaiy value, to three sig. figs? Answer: -0.163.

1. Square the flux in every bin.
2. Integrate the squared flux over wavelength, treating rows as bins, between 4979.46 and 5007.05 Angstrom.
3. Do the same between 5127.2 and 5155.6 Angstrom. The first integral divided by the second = 1.09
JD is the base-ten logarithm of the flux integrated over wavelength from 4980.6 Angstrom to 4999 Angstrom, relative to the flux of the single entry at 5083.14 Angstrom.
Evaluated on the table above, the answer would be 1.34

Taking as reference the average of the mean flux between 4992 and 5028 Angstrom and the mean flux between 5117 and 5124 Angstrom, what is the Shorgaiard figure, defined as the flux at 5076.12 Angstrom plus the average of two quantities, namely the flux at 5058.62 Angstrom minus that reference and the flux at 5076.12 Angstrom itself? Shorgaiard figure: 72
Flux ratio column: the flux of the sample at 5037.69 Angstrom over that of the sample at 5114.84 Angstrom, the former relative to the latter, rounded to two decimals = 0.96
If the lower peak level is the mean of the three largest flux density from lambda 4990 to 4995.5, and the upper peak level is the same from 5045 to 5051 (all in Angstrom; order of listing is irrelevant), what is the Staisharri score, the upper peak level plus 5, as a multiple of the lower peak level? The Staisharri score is 1.05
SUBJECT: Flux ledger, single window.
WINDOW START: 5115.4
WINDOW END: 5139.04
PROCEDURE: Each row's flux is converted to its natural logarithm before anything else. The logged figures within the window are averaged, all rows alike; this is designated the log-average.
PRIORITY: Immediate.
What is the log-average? 3.74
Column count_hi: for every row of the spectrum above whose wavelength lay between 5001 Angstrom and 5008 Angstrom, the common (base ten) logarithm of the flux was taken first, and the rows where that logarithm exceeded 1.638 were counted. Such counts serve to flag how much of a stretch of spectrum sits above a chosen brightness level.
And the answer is 5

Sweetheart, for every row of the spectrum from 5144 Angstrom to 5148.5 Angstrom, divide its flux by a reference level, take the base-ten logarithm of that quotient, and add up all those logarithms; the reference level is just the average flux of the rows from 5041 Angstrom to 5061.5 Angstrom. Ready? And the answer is -0.19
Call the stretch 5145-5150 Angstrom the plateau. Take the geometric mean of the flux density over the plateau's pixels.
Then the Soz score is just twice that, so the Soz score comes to 83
